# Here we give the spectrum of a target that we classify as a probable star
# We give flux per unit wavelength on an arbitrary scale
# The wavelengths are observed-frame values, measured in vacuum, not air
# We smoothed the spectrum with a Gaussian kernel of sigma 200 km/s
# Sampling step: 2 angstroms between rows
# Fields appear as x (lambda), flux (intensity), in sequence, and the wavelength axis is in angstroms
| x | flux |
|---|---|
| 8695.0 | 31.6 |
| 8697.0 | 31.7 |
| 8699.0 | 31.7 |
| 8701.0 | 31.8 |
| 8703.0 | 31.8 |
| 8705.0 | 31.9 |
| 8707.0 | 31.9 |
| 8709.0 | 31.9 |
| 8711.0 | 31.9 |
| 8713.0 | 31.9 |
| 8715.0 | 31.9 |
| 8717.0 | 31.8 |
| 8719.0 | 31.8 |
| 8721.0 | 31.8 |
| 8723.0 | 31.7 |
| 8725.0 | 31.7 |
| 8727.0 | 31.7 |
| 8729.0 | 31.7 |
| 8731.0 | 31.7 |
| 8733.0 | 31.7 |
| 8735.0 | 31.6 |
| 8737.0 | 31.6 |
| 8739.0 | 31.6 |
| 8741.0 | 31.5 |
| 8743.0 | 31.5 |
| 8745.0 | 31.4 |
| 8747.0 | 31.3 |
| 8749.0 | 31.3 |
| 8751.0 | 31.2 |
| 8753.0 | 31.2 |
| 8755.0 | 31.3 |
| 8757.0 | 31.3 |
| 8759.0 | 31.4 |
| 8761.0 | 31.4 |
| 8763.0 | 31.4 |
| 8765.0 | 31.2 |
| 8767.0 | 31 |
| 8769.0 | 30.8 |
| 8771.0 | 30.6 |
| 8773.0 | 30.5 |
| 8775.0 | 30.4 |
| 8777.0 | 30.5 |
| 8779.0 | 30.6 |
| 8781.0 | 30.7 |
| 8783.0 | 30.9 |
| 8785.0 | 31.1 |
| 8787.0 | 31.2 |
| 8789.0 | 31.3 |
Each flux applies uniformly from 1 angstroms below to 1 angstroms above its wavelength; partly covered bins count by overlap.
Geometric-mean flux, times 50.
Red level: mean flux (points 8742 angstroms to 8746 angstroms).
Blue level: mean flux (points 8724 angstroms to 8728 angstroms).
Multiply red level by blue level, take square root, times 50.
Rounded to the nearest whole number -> 1579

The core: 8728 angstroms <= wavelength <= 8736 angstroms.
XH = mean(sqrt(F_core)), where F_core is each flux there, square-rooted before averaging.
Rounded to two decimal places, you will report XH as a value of 5.63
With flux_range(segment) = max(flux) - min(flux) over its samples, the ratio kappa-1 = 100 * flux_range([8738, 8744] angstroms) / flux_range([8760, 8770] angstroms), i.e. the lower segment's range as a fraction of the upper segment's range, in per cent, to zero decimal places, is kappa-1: 17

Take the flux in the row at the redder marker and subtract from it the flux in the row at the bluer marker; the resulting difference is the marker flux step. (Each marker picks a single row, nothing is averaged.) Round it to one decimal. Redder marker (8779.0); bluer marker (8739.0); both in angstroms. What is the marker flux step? -1.0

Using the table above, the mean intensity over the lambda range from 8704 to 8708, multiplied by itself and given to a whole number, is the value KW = 1018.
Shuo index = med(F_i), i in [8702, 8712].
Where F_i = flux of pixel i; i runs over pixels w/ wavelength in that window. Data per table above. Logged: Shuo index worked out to 31.9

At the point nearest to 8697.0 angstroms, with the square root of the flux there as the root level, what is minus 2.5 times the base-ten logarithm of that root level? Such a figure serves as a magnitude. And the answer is -1.876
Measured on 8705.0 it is -1.880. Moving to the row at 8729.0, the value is -1.876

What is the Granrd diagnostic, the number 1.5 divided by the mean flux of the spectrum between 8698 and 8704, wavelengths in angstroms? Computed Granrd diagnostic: 0.0472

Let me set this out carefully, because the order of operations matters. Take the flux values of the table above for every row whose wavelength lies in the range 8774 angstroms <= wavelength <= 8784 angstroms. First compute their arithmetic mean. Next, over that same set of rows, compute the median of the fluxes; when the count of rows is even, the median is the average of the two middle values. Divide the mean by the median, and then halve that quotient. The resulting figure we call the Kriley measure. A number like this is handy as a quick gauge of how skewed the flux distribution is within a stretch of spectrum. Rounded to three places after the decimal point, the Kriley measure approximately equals 0.500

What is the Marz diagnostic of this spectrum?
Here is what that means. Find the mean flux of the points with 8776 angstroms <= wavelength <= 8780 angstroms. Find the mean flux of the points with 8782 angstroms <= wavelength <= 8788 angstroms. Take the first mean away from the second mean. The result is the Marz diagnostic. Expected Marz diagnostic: 0.5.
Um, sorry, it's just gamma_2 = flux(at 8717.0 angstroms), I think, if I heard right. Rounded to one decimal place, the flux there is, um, 31.8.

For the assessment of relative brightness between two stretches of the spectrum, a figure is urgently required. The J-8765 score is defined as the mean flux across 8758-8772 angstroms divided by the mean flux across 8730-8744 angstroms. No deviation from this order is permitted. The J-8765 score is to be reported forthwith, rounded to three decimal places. 0.985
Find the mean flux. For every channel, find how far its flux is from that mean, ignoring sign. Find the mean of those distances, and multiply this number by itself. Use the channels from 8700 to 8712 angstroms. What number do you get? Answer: 0.0020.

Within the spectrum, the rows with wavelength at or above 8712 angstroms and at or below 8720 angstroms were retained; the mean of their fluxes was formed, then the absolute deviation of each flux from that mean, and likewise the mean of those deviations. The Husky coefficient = 0.050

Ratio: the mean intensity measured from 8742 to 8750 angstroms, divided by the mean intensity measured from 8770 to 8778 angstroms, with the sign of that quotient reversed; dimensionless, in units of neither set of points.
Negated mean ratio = -1.03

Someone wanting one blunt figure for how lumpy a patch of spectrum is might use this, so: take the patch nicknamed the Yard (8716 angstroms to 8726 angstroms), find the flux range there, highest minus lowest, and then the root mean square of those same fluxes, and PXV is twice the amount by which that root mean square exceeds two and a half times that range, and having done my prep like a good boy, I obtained 63.0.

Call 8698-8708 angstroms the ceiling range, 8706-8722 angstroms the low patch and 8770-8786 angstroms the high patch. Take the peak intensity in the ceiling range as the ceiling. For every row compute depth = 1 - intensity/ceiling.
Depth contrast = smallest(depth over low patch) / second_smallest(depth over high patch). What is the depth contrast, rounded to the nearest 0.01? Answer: 0.00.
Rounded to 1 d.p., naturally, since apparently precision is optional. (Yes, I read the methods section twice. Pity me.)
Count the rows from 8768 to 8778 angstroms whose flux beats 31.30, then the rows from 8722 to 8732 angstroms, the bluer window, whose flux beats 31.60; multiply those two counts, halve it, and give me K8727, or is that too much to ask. 0.0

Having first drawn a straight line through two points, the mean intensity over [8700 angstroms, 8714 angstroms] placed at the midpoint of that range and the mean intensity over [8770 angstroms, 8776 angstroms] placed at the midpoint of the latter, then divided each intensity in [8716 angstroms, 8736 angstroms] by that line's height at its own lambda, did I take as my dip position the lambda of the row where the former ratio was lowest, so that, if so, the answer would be 8717.0 angstroms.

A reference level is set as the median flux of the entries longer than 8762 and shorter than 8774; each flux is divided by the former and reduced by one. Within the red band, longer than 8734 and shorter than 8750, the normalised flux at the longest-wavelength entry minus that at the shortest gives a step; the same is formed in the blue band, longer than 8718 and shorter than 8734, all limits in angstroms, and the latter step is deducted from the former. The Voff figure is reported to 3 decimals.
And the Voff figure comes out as -0.006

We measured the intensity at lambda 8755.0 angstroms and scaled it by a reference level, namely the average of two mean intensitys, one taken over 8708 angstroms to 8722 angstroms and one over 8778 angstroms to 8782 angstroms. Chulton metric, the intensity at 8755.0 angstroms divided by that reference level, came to 1.001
